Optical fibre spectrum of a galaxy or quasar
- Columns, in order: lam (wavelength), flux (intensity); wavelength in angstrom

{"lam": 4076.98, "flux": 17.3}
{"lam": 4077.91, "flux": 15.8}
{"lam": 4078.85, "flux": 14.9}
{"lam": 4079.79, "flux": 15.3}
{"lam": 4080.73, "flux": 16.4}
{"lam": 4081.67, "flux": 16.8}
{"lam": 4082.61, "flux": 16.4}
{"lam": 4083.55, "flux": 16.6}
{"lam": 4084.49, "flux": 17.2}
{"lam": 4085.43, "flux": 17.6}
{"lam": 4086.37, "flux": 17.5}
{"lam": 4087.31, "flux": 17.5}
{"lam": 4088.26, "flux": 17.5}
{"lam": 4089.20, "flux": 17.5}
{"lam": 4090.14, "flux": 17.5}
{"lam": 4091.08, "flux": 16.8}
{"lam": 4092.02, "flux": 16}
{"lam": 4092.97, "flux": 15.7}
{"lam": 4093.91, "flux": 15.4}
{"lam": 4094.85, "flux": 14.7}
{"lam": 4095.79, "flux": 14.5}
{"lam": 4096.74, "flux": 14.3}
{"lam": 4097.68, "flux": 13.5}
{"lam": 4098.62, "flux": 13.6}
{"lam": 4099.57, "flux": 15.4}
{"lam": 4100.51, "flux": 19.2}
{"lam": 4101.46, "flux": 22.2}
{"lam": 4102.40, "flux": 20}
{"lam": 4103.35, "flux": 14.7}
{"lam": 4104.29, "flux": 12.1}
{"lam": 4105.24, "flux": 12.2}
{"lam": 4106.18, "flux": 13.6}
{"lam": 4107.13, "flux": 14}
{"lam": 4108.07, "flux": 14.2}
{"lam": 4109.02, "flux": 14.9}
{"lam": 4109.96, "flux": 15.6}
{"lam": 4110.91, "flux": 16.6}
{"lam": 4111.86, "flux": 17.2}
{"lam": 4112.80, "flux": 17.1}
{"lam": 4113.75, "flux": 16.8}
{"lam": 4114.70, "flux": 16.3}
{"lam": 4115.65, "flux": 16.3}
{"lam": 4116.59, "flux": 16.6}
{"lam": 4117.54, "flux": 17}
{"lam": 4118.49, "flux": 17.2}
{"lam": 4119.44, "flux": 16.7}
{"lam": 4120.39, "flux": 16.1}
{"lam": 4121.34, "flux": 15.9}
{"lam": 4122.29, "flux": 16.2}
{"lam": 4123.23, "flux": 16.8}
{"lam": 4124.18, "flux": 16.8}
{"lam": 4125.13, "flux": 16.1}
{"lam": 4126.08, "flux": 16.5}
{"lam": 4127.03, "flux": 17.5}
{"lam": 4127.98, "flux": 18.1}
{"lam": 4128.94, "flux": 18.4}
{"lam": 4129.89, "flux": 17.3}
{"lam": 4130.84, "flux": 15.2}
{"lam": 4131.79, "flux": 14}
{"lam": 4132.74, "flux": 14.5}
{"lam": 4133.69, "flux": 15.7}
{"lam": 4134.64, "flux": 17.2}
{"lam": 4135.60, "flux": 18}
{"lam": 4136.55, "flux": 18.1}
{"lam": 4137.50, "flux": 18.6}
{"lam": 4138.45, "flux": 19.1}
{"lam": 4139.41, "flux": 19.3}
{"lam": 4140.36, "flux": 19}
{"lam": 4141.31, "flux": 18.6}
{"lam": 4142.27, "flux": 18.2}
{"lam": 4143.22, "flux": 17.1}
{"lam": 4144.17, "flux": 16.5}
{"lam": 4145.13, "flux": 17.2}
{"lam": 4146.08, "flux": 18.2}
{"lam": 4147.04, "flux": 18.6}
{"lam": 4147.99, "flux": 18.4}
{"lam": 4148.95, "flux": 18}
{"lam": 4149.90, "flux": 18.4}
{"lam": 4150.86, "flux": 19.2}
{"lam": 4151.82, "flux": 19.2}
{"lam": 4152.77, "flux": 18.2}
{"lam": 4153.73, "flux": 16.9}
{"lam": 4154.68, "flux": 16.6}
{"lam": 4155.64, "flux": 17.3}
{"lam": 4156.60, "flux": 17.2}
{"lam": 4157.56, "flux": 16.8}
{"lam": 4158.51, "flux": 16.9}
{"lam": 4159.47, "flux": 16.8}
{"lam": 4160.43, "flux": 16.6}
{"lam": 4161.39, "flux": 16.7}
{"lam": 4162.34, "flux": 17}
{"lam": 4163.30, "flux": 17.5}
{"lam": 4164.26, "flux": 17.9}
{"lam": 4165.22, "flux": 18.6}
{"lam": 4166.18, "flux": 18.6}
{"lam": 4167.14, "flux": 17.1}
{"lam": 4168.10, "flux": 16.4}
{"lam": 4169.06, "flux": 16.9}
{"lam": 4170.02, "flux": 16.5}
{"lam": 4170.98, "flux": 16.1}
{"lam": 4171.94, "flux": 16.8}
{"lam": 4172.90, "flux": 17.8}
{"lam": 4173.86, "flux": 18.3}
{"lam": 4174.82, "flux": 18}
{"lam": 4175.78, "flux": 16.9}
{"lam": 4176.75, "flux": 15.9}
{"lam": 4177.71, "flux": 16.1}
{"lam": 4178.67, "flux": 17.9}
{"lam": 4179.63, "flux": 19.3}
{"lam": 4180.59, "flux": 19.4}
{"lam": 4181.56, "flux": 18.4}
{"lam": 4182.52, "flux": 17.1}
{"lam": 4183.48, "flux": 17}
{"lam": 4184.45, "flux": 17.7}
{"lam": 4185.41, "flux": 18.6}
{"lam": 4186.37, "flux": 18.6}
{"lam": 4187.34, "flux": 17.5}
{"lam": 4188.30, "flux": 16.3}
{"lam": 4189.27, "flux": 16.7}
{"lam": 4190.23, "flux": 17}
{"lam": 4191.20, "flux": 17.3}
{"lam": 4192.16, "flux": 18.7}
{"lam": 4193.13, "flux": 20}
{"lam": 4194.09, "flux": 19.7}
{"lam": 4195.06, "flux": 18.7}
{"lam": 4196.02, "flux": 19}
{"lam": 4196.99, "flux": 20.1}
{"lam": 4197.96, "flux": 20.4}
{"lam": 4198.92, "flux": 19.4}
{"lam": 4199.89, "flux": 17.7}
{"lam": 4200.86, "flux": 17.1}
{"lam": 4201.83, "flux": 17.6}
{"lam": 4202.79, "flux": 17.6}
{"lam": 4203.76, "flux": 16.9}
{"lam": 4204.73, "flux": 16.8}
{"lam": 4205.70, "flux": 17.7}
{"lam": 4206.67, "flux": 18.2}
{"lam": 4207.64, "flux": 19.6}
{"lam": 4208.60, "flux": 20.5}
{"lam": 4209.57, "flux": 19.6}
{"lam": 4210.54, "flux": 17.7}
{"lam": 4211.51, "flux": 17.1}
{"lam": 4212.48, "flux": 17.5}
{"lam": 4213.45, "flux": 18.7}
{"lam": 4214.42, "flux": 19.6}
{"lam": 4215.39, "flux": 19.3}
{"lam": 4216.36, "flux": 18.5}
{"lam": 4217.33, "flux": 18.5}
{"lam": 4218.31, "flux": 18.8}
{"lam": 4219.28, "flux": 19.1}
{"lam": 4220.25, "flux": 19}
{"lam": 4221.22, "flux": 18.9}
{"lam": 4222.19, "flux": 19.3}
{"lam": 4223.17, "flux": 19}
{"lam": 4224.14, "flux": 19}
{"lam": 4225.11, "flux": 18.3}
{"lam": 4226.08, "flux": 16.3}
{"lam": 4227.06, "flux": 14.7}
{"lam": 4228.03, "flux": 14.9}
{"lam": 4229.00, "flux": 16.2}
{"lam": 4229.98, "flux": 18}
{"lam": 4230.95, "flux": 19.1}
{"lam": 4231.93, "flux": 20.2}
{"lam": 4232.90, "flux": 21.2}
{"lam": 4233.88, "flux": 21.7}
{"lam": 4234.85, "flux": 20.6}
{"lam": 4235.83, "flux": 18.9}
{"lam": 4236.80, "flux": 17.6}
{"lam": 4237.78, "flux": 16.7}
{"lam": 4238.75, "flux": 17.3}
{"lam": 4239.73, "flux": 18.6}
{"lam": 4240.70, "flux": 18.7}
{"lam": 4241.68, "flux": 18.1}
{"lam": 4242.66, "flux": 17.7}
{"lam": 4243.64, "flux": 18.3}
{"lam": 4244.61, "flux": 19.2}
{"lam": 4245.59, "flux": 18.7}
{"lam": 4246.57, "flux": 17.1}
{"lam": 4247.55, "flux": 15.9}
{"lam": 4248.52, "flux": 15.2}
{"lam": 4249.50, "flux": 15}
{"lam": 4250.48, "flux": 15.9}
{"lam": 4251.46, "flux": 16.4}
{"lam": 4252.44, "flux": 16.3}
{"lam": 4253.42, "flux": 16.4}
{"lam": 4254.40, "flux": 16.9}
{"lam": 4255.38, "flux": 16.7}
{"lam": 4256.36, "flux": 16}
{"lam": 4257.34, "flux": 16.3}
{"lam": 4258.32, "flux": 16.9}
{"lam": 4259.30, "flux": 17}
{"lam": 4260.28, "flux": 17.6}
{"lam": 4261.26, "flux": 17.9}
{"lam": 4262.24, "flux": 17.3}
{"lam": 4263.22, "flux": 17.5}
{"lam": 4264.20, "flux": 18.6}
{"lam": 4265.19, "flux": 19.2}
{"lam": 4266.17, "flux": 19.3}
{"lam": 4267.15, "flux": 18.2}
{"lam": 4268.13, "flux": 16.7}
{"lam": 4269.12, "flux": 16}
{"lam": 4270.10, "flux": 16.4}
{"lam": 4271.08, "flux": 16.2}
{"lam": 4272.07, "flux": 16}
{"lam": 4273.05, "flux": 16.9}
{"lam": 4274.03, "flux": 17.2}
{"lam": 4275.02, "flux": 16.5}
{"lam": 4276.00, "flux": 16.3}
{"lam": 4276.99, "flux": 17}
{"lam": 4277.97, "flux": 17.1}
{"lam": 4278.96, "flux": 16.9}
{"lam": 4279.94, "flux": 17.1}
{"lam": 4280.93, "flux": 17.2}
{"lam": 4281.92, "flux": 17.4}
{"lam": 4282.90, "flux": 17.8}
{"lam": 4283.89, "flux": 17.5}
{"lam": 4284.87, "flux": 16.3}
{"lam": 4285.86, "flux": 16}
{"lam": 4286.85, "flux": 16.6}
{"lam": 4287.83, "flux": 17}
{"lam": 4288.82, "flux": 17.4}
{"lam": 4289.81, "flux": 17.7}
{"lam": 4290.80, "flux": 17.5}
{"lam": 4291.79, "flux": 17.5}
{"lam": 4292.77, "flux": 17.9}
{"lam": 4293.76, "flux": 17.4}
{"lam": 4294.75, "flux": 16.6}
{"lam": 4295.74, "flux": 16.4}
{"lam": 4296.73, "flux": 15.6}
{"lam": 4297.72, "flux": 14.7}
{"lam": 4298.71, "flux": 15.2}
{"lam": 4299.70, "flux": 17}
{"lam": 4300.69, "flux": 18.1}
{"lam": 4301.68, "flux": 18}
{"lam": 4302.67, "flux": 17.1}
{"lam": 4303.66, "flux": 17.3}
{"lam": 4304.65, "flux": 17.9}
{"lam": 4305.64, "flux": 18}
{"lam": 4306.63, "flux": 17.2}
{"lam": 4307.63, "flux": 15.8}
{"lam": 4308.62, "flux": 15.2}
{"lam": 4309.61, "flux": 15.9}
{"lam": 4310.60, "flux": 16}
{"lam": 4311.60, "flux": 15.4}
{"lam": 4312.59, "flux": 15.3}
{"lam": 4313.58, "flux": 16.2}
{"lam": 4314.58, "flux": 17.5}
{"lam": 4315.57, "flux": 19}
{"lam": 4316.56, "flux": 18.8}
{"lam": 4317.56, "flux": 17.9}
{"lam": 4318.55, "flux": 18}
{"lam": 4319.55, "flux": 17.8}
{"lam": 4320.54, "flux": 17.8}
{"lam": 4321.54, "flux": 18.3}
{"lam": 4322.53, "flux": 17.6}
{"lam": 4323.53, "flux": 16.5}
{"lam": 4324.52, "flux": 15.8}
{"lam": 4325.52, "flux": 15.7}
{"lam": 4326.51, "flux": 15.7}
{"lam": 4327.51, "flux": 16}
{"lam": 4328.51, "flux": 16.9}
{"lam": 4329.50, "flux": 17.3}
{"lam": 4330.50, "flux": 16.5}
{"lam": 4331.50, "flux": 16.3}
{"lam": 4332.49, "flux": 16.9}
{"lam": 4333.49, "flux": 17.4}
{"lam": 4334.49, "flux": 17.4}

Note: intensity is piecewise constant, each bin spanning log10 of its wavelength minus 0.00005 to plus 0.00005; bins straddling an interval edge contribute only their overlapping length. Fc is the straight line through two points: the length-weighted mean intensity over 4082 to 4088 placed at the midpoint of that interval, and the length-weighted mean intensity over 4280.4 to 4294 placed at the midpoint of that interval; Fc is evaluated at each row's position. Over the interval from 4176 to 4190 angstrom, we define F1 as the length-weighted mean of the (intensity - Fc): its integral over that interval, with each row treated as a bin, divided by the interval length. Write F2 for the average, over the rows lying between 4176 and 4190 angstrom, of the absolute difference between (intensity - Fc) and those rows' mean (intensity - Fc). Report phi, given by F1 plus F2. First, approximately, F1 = 0.4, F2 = 1.0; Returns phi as 1.4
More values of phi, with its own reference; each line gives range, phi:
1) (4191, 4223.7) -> 2.3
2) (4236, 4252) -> 1.2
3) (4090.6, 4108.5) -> 0.1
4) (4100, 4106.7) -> 2.7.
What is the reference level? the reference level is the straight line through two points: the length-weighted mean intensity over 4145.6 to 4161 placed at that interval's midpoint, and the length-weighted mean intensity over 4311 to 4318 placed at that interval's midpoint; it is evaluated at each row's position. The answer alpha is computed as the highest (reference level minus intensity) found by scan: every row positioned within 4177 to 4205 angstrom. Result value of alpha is 1.5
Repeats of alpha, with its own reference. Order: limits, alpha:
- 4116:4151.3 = 3.8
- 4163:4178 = 1.7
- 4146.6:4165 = 1.1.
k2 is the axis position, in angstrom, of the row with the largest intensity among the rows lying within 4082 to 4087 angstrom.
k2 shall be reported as 4085.43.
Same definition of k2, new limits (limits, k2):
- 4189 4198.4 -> 4197.96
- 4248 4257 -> 4254.40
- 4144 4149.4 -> 4147.04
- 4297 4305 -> 4300.69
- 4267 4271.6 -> 4267.15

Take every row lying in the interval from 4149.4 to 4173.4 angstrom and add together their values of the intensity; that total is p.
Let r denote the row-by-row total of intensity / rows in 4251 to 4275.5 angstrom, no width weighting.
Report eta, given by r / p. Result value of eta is 0.98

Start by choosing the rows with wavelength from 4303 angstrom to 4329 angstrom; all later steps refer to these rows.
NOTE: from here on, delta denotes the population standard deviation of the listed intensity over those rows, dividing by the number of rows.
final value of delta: 1.13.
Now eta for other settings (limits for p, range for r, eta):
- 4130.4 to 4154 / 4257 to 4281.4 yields 0.97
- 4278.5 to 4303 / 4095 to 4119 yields 0.93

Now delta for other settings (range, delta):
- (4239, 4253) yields 1.37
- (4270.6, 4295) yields 0.55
